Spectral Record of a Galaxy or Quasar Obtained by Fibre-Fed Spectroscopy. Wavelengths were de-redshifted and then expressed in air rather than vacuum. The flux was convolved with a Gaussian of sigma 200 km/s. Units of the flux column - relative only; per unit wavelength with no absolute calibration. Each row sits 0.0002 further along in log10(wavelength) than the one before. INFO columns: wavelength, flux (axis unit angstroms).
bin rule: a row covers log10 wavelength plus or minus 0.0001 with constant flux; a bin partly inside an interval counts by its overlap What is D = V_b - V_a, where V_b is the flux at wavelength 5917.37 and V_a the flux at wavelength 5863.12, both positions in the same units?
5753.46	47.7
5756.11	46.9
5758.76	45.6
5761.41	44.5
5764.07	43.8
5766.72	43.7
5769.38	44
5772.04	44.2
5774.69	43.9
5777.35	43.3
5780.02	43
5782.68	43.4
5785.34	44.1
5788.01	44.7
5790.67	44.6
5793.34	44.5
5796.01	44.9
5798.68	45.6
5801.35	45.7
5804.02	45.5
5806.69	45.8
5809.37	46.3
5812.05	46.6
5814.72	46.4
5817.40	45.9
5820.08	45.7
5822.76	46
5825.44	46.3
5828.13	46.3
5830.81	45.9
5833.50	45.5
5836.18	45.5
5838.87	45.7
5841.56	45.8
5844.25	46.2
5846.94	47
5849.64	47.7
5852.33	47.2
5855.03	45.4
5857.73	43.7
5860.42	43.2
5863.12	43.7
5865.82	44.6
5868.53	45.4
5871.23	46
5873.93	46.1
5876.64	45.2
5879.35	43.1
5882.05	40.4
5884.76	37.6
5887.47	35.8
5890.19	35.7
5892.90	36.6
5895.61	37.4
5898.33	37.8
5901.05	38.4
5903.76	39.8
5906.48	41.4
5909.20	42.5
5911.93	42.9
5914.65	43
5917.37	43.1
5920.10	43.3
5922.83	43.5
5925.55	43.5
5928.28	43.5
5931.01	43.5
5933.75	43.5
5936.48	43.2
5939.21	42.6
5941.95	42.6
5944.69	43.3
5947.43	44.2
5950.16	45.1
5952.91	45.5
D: -1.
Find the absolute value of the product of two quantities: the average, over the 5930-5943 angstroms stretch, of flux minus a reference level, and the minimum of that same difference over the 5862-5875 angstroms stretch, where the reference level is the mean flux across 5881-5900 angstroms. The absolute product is 37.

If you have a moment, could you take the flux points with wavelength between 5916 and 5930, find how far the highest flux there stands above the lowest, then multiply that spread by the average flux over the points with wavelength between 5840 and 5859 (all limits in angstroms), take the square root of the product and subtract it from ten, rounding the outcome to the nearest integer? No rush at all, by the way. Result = 6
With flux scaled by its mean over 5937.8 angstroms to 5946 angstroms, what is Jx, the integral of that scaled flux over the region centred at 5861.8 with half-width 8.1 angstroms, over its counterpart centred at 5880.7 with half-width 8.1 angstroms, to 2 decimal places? 1.07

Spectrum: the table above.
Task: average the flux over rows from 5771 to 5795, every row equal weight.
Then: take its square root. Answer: 6.63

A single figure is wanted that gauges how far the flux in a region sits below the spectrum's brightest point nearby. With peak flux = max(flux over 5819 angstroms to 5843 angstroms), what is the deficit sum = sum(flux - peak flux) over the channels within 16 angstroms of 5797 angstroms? -14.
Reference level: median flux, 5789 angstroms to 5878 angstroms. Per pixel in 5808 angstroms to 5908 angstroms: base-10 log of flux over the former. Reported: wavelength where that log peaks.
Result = 5849.64 angstroms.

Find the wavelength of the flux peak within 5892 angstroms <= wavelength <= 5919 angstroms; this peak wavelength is 5917.37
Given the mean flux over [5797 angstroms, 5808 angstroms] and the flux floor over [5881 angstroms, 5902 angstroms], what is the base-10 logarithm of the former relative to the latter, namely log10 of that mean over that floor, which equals 0.11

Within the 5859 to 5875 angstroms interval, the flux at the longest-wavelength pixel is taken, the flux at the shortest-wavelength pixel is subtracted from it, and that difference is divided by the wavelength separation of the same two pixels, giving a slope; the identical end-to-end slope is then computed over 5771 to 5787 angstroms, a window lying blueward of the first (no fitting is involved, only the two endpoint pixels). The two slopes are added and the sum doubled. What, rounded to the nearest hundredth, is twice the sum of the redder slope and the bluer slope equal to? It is 0.41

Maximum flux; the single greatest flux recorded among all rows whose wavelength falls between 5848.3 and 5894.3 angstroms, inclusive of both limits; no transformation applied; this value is 47.7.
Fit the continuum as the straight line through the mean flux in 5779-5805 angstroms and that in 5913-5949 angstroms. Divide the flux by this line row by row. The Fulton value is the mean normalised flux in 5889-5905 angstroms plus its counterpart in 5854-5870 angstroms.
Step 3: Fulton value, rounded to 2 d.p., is 1.87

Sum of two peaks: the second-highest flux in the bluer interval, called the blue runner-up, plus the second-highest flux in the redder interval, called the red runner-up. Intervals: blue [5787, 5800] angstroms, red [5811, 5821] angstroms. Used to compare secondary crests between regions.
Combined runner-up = 91.3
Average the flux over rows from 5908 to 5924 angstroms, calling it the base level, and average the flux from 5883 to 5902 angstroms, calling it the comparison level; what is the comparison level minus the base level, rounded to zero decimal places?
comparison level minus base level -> -6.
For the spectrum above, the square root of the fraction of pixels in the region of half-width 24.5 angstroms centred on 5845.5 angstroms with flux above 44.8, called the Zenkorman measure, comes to 0.88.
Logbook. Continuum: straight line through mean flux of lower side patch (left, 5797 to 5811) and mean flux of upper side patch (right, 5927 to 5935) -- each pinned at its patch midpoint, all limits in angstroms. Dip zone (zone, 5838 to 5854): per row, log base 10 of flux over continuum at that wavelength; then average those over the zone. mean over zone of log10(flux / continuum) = 0.015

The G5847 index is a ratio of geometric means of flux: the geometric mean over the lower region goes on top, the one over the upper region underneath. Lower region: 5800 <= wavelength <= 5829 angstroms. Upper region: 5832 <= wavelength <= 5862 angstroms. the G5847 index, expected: 1.01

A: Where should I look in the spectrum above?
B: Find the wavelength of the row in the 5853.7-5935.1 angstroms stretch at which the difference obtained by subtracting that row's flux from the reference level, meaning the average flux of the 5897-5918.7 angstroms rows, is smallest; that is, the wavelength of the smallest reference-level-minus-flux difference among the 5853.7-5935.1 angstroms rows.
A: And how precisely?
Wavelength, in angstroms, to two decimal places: 5873.93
